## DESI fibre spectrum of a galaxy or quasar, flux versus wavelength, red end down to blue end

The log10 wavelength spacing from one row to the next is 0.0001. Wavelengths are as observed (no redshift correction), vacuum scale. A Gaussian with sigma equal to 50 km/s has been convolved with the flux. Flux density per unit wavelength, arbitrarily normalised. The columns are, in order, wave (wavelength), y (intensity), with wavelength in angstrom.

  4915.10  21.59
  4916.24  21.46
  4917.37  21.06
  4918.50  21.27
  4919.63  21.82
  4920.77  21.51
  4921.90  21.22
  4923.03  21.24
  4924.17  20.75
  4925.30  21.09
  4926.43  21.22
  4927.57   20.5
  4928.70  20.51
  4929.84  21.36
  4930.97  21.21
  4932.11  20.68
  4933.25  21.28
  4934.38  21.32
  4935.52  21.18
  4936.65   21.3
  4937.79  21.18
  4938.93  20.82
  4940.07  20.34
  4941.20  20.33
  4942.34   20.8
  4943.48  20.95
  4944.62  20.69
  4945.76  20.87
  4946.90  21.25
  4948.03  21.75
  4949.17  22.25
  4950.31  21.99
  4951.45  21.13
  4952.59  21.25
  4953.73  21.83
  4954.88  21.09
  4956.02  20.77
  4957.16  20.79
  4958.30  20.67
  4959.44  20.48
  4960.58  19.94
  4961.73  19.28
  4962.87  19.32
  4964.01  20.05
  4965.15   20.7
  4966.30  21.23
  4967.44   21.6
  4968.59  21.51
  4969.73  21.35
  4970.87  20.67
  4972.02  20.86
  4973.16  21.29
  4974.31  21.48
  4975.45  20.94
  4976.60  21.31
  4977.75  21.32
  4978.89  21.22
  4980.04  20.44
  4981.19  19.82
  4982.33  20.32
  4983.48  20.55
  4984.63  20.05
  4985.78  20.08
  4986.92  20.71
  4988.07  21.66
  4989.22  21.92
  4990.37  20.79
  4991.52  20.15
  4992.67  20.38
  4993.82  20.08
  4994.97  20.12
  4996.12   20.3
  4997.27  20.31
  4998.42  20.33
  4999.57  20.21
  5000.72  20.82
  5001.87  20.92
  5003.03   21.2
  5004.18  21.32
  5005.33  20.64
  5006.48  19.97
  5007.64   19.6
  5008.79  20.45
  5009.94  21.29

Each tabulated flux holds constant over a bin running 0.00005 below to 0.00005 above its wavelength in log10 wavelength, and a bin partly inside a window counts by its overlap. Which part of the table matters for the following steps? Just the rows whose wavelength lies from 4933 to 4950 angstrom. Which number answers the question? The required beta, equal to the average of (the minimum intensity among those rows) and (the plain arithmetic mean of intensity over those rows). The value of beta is 20.7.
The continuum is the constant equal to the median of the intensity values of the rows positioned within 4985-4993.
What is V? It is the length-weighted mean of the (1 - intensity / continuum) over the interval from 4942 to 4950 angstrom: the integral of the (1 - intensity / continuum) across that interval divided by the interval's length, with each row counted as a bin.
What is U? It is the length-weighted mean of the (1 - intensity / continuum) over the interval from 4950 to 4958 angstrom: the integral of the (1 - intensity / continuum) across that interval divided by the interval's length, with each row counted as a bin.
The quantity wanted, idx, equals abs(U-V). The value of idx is 0.002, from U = -0.0246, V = -0.027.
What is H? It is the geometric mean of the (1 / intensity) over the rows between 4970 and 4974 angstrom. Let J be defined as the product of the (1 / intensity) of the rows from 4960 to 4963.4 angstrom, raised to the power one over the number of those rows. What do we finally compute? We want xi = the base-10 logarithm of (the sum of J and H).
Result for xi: -1.004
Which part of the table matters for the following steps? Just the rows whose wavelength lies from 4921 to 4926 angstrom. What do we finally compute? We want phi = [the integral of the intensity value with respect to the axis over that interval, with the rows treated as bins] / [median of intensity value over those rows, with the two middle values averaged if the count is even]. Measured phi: 5.0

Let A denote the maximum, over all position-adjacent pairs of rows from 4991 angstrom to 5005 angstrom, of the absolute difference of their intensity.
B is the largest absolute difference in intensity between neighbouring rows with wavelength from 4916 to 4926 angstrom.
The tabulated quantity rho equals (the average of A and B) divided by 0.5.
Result 1.2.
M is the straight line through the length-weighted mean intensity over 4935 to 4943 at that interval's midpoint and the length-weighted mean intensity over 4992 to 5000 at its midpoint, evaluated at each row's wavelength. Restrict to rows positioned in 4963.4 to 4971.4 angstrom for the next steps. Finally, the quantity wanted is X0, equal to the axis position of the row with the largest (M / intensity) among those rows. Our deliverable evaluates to 4964.01 angstrom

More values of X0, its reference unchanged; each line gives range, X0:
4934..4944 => 4940.07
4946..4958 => 4956.02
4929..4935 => 4932.11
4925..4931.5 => 4927.57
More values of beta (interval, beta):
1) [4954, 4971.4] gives 20.0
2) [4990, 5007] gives 20.2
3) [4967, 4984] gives 20.4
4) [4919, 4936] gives 20.8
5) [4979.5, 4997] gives 20.2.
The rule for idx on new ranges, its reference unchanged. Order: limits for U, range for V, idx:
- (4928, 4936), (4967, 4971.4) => 0.010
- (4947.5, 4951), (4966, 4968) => 0.026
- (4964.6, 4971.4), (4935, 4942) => 0.016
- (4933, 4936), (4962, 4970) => 0.025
